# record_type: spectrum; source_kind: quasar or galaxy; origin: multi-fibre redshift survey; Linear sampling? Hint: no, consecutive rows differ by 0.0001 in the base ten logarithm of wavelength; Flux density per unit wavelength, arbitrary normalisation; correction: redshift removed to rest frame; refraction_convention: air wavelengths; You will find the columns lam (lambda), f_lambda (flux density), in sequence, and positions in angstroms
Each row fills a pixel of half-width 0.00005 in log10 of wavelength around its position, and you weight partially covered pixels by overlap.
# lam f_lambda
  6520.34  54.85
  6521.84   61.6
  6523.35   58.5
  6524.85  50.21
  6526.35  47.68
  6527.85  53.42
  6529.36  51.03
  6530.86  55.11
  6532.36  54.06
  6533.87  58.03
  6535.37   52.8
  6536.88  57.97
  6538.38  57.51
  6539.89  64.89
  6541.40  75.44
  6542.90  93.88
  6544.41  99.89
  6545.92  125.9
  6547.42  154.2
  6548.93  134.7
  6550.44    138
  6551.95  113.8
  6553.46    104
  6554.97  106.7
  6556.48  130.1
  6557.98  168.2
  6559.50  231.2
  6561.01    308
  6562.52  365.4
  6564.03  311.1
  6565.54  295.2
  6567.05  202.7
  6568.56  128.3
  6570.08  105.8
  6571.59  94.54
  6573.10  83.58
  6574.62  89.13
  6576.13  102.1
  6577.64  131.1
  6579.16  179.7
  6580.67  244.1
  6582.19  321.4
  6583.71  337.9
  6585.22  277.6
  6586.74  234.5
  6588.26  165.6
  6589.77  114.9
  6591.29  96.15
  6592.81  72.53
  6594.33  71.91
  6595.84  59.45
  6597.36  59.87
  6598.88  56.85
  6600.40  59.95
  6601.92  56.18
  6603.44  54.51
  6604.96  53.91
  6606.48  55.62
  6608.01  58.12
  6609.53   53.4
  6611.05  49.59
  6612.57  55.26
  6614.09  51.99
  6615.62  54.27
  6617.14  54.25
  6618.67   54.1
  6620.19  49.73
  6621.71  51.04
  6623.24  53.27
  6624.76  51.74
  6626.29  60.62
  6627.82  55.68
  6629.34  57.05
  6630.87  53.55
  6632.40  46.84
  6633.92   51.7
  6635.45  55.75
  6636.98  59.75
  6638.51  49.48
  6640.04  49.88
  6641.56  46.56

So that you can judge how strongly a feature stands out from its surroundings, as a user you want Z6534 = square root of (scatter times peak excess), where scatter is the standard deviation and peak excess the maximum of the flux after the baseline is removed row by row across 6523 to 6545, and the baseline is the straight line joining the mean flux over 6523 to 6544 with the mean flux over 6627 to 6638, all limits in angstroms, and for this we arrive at 25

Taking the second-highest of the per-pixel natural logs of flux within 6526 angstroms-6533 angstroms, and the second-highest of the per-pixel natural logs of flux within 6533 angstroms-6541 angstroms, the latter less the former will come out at 0.07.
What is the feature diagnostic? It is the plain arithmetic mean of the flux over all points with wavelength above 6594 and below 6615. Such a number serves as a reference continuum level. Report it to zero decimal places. 57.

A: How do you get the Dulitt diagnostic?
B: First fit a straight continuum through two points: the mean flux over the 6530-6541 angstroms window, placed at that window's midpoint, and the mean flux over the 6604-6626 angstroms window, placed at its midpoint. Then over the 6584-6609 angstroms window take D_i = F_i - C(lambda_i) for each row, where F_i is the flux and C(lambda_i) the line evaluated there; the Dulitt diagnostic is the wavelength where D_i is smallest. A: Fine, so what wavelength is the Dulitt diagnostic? 6604.96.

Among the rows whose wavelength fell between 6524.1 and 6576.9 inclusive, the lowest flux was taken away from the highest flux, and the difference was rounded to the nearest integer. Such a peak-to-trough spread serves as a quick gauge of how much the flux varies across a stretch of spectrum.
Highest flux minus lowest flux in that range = 318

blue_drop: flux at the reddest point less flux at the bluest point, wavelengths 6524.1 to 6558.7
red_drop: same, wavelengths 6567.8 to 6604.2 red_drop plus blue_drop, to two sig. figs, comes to 44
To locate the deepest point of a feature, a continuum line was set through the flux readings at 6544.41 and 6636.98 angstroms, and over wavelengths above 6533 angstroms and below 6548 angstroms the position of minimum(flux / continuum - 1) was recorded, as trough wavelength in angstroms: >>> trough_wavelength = 6535.37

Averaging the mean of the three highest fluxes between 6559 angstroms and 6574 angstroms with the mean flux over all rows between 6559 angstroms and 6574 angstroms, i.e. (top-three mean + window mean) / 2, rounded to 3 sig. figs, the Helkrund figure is 270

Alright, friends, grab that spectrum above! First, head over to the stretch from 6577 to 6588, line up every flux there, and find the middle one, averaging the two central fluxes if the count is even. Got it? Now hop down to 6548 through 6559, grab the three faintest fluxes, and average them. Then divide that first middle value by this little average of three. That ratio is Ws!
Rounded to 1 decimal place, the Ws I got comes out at 2.3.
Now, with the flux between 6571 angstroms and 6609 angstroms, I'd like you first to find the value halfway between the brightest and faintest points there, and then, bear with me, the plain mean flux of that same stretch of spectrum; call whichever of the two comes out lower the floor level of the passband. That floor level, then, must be 125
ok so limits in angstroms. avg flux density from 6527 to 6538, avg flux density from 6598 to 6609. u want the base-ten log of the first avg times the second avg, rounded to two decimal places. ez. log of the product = 3.49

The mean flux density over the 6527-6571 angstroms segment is 134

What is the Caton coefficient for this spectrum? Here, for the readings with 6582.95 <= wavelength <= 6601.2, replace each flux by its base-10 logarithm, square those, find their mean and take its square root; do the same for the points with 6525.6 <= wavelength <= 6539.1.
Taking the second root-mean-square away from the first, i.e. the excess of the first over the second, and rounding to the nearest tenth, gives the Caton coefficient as 0.3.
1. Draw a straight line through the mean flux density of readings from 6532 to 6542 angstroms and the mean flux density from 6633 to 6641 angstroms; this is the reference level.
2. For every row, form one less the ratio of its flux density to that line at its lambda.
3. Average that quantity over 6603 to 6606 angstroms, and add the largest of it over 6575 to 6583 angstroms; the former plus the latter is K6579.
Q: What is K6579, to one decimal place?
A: -0.8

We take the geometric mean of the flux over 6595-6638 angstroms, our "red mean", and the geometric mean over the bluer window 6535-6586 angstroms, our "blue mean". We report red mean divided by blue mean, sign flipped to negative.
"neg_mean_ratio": -0.39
